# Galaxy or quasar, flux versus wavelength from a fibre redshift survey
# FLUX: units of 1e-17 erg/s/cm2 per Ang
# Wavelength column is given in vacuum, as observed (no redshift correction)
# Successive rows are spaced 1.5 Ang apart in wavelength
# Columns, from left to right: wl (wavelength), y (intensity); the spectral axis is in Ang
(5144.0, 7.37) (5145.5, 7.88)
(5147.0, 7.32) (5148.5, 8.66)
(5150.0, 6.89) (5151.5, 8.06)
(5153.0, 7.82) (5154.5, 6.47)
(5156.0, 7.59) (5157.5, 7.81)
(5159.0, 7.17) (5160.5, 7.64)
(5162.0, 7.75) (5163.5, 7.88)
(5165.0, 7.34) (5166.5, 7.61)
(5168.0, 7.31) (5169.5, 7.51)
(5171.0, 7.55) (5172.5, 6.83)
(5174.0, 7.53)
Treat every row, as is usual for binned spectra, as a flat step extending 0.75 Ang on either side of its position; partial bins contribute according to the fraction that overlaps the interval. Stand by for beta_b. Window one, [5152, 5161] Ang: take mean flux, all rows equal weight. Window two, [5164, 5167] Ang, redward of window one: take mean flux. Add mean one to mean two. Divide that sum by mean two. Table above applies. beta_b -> 1.99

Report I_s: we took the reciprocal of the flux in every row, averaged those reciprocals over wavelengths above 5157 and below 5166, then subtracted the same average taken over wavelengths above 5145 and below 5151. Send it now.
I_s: 0.001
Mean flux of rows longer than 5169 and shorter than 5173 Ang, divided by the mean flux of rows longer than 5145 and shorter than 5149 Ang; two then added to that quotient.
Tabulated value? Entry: 2.92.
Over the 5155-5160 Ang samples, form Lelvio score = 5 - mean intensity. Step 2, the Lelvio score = -2.5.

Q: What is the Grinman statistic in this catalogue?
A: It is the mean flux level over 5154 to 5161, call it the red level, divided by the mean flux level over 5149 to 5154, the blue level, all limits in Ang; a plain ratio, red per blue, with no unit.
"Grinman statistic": 0.97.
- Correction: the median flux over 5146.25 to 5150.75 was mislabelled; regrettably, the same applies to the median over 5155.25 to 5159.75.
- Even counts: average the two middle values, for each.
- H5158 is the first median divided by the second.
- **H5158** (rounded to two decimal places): 0.96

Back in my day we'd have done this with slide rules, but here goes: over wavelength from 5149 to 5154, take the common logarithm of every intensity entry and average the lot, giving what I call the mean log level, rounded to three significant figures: 0.879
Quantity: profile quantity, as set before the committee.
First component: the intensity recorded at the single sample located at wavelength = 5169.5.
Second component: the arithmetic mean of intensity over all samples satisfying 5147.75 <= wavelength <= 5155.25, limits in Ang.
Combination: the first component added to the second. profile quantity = 15.1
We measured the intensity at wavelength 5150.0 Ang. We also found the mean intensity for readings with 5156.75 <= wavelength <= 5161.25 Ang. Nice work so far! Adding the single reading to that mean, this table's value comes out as 14.4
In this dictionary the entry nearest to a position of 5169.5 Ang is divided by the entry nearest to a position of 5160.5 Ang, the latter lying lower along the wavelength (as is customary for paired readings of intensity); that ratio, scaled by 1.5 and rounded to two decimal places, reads 1.47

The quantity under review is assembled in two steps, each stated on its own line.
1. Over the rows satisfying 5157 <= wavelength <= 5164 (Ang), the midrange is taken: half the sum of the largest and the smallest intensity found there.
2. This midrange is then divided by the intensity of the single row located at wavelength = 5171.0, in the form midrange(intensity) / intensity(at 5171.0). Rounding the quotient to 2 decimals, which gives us 1.00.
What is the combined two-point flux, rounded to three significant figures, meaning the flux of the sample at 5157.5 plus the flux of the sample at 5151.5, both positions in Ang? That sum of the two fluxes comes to 15.9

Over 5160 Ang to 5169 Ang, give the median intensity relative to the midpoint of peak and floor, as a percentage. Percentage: 100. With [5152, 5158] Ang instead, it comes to 108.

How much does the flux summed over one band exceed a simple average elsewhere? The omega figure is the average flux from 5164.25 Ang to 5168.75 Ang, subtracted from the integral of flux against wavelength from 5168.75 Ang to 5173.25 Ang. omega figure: 25.4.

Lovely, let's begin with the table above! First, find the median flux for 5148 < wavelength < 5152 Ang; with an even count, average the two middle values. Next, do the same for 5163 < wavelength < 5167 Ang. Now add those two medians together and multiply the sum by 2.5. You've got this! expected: 39.2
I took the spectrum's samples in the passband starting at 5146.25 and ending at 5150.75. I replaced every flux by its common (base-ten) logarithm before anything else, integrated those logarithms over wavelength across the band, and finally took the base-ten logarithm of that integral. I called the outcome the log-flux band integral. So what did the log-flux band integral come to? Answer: 0.598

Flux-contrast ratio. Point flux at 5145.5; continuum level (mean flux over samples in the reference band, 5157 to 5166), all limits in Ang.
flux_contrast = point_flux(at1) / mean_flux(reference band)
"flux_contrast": 1.04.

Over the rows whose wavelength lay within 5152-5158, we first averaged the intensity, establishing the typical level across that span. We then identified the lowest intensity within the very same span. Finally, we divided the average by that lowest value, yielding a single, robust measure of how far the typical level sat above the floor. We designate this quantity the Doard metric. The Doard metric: 1.15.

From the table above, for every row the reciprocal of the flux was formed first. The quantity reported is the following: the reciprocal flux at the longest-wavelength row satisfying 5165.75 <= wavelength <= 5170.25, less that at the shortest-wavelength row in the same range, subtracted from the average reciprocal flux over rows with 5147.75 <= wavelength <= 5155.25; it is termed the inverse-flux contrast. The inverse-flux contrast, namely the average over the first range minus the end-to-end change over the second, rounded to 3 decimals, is 0.132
